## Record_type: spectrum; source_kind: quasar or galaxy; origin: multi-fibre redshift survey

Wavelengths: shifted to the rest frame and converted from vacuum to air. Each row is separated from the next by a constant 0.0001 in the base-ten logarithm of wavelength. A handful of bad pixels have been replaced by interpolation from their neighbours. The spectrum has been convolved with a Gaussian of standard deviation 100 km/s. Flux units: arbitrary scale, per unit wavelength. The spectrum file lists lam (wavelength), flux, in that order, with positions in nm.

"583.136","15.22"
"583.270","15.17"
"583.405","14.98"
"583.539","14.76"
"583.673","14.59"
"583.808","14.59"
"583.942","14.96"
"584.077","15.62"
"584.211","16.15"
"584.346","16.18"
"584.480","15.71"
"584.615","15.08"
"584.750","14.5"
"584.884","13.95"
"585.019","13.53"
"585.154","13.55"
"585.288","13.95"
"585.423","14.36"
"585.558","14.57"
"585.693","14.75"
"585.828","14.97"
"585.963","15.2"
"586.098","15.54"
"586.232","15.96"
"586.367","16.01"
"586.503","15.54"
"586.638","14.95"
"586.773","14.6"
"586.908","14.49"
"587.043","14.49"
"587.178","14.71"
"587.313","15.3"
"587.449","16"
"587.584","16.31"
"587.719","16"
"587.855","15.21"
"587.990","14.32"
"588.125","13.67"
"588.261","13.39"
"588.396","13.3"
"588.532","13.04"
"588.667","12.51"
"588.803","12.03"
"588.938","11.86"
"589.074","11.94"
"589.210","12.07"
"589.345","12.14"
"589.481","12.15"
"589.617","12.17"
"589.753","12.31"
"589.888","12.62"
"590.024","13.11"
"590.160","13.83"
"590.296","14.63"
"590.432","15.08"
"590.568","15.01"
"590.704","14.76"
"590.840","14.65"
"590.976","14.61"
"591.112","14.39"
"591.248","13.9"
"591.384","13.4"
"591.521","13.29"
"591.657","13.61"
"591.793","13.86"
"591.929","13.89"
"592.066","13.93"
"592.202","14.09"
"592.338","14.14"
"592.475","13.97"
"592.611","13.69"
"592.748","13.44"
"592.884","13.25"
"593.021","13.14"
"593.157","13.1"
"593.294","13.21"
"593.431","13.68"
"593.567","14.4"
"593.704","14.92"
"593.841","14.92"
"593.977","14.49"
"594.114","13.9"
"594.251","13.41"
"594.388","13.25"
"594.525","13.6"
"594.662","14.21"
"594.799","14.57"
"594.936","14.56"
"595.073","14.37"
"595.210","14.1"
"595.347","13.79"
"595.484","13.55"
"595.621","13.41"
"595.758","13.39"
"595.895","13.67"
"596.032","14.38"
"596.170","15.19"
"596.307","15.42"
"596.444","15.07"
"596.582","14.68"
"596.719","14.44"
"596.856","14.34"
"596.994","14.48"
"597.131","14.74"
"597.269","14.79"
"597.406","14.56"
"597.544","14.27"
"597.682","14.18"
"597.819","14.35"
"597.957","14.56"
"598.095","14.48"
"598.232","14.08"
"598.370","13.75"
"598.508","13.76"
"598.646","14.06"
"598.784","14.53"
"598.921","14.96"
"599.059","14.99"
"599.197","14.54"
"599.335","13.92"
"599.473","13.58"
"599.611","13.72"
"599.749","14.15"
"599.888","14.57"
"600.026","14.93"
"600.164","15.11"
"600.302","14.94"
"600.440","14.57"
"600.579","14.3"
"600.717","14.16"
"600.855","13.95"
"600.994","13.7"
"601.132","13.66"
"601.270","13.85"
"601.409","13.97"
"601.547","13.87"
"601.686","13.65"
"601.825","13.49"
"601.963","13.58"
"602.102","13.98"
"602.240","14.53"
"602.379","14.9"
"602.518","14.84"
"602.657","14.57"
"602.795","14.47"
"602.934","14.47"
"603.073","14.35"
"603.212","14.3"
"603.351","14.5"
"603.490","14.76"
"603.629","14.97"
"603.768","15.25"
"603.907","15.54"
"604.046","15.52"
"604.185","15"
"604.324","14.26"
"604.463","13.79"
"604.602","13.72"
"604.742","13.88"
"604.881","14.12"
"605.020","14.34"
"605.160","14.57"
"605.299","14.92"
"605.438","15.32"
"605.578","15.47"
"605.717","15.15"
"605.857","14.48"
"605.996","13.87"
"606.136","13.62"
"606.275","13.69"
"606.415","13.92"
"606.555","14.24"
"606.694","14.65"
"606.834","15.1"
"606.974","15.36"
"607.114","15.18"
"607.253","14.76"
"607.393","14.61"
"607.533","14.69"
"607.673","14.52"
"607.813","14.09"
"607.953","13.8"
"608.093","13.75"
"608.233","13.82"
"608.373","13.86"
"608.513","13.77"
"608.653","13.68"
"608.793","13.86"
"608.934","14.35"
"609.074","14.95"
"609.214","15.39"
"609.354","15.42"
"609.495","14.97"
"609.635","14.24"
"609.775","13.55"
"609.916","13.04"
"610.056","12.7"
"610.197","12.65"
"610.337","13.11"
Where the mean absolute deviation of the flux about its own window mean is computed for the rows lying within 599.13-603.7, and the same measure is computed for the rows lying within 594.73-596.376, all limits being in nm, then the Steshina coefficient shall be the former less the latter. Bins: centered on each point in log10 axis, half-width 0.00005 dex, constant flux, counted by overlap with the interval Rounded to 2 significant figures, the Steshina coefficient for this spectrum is -0.14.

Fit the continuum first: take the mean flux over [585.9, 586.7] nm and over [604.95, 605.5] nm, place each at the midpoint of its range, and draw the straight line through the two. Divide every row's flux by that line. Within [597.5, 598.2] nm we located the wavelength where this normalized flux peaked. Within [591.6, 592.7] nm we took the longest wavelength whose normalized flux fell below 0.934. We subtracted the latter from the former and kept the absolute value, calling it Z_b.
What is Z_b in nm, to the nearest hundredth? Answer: 5.35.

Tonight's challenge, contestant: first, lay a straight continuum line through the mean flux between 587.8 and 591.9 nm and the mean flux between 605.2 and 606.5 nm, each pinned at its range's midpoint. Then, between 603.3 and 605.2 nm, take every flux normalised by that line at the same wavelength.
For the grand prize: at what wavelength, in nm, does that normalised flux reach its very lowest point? 604.602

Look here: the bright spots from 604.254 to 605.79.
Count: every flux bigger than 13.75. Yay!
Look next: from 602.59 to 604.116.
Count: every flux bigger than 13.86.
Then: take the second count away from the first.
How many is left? -1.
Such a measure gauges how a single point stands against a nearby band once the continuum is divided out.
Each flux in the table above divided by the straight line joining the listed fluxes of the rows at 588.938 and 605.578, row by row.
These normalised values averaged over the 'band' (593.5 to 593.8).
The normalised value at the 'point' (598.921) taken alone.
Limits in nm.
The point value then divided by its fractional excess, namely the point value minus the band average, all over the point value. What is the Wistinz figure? -16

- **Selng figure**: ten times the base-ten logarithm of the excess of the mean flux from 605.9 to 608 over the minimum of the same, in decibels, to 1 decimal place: -1.0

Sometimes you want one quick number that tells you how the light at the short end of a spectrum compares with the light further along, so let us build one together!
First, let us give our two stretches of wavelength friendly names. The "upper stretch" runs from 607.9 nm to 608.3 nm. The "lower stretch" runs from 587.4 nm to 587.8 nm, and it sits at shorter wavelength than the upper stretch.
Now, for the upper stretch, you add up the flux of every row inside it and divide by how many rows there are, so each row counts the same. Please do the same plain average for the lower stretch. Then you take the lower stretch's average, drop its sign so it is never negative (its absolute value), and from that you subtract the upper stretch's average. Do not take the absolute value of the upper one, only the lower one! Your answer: 2.3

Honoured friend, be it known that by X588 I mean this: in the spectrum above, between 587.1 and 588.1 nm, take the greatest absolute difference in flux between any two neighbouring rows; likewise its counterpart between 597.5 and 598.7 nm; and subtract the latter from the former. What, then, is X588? 0.5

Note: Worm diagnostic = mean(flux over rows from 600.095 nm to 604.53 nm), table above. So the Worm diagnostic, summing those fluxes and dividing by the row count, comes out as 14.4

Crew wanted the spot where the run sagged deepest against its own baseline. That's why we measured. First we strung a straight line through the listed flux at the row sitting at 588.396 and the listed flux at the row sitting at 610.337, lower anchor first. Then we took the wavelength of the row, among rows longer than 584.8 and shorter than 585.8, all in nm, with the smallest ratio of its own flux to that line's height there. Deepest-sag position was 585.019 nm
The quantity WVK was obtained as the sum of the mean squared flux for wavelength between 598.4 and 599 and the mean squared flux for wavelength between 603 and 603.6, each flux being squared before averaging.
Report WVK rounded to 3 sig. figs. 415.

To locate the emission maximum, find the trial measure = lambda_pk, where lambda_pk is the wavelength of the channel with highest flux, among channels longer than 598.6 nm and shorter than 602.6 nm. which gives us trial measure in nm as 600.164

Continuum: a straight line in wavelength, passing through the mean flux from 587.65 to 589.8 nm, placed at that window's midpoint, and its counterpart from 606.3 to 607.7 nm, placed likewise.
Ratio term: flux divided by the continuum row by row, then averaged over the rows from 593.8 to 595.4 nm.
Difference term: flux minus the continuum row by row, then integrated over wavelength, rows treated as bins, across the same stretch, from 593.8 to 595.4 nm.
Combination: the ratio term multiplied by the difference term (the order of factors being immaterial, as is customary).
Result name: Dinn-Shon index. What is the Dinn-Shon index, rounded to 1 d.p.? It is 0.9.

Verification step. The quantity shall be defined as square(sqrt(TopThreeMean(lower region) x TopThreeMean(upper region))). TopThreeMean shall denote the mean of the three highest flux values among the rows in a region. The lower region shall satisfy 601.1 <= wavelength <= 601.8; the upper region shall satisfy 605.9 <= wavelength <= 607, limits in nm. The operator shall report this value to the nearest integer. 209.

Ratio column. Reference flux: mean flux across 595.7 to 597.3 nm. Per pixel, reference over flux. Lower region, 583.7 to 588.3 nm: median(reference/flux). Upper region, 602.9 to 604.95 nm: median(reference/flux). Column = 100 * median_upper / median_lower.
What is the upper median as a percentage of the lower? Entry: 103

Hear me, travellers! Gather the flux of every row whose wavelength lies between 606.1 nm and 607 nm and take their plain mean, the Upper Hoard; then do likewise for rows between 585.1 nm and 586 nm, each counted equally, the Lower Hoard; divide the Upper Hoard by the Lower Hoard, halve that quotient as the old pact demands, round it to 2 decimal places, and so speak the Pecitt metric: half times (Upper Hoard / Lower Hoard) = 0.50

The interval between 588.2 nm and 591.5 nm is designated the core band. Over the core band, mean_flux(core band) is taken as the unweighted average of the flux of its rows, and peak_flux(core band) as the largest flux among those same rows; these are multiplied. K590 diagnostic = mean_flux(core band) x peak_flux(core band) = 200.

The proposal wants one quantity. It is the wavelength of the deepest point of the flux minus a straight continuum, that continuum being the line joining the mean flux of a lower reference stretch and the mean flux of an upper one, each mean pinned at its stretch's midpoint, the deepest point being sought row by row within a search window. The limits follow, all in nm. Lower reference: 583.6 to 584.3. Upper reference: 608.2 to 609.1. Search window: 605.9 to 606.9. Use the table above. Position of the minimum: 606.136 nm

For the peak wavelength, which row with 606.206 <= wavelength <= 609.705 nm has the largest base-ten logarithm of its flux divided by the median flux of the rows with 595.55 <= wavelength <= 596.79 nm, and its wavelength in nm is 609.354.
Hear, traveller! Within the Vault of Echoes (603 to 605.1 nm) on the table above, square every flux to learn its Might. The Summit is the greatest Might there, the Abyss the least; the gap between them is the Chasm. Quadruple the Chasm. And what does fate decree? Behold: 213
